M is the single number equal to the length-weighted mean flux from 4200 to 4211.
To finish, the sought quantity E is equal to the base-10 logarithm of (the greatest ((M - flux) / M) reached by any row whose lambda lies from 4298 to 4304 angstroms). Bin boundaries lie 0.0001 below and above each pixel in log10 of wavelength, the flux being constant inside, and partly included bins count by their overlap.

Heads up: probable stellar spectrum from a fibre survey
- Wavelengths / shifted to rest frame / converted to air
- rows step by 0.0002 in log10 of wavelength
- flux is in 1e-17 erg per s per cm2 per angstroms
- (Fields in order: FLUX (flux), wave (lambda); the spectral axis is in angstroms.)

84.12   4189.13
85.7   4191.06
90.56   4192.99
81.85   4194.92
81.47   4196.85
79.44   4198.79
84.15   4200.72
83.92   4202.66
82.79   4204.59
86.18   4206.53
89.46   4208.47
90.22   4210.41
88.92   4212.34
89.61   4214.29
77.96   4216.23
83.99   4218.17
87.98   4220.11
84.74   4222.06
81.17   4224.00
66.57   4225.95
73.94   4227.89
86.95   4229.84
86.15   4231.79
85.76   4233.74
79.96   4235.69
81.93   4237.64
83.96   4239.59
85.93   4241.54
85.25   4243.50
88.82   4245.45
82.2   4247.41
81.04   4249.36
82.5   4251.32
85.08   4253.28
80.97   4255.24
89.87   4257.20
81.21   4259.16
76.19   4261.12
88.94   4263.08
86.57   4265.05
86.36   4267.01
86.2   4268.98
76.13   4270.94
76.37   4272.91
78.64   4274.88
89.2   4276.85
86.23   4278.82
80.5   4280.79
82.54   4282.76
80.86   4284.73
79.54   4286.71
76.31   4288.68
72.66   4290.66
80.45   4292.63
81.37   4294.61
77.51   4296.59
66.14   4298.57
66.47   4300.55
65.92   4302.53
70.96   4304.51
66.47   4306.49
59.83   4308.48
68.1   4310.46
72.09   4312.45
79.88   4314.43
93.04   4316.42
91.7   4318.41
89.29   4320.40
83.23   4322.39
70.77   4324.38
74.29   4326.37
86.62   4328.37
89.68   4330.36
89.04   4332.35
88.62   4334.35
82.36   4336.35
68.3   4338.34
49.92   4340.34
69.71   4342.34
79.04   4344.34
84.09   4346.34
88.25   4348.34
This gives -0.6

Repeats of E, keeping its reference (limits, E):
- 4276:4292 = -0.8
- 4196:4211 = -1.1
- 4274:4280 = -1.1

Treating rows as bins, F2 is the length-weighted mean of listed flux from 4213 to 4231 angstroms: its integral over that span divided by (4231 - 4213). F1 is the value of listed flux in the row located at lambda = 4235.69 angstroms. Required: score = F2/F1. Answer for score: 1.02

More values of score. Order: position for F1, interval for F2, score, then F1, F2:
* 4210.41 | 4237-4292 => 0.92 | 90.22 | 83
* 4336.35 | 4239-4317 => 0.96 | 82.36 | 79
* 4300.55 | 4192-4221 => 1.28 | 66.47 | 85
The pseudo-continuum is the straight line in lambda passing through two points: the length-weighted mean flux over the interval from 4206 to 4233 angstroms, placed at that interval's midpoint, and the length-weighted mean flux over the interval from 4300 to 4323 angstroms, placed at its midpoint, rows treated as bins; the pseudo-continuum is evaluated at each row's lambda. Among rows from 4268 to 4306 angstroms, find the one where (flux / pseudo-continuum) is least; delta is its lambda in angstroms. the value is 4298.57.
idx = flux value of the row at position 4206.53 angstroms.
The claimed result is 86.18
